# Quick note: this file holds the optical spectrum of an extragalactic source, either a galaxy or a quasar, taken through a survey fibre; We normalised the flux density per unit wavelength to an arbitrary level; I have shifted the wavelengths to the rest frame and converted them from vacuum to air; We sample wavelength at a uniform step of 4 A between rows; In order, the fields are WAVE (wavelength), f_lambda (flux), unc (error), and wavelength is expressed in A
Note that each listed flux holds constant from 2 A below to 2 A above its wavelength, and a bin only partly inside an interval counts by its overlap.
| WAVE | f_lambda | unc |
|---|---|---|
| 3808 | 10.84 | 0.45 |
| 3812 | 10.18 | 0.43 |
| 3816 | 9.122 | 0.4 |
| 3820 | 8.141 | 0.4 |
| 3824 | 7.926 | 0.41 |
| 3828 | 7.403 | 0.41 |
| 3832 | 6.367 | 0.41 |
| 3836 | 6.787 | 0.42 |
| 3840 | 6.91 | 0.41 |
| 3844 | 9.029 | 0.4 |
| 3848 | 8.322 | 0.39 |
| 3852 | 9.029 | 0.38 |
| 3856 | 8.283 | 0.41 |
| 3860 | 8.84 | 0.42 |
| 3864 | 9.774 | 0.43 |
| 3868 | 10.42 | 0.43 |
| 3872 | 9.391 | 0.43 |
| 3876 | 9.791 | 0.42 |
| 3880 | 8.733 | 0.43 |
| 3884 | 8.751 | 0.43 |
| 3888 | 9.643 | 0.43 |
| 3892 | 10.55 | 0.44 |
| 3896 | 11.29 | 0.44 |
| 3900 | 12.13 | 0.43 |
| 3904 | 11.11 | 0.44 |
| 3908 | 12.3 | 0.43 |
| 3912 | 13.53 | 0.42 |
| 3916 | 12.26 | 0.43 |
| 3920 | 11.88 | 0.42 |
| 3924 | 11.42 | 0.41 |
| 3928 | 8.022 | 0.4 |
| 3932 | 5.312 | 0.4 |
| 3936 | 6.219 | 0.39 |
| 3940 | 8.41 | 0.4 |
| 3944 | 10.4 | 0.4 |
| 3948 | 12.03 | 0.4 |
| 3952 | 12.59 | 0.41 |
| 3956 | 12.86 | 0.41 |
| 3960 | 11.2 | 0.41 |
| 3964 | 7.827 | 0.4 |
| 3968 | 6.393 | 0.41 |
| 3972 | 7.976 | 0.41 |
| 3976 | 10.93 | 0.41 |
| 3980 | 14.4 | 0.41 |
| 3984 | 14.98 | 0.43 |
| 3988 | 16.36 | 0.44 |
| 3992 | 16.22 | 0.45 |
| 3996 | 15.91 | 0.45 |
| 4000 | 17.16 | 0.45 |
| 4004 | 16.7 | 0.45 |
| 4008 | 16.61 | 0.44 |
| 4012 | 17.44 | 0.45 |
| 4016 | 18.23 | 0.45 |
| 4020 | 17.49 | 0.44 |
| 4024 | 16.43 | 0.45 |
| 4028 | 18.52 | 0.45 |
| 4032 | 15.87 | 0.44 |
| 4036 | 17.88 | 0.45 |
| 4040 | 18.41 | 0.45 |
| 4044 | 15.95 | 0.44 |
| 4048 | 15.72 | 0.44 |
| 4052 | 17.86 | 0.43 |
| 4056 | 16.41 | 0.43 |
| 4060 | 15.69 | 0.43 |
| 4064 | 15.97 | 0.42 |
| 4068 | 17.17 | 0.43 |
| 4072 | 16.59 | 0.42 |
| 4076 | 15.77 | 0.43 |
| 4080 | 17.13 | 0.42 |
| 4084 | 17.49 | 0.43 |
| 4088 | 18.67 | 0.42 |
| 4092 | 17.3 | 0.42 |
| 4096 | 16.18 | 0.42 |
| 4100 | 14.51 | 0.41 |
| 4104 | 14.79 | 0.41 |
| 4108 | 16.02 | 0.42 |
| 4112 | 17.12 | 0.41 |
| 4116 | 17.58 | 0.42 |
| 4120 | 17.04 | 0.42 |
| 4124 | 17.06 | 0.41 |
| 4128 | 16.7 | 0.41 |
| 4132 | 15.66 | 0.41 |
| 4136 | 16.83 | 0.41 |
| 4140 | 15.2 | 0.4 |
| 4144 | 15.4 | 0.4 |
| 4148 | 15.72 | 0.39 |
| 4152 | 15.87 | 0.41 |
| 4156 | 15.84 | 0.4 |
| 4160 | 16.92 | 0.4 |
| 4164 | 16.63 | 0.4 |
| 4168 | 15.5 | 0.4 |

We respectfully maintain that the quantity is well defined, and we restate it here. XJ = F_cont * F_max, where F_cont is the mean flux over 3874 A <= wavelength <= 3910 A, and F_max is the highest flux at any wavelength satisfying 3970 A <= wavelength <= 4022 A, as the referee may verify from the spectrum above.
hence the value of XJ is 191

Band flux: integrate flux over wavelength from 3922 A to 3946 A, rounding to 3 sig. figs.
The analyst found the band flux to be 199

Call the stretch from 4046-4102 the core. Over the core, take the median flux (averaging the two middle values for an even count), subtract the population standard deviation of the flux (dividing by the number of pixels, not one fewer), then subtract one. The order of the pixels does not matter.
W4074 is 14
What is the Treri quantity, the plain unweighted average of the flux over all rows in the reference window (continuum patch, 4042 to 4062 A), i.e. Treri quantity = 16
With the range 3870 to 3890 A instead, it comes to 9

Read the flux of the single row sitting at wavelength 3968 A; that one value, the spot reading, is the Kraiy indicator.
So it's 6.393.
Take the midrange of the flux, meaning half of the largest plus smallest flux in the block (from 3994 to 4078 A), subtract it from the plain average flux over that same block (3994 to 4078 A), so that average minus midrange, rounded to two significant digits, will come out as -0.26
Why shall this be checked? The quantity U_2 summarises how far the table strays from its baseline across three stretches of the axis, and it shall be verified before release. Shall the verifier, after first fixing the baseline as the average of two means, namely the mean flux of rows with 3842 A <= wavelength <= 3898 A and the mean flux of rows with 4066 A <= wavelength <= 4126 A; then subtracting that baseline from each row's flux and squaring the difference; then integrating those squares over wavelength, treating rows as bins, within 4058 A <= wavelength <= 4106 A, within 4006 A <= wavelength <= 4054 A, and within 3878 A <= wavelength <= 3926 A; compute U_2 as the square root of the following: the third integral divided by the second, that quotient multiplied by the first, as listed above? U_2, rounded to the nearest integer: 14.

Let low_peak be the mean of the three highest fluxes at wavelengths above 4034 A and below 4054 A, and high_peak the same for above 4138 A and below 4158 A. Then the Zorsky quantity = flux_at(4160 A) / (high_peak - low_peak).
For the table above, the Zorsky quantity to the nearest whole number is -8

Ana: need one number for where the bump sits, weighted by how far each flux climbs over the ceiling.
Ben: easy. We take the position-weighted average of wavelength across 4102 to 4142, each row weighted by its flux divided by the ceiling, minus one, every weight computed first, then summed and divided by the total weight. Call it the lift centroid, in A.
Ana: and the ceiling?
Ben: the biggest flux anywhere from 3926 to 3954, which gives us 4122.0 A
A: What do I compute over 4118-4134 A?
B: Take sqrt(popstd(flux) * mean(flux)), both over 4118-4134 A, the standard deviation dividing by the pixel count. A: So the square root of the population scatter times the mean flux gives 3.1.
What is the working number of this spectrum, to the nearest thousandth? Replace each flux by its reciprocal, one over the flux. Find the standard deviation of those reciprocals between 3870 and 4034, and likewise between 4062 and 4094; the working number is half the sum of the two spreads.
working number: 0.017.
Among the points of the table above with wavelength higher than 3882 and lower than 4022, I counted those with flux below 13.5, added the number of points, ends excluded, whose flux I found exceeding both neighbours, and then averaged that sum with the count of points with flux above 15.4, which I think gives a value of 19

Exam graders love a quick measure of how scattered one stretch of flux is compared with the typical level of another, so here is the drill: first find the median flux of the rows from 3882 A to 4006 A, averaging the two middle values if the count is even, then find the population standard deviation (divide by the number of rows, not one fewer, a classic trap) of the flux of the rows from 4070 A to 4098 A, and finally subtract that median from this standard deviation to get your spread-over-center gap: -10.5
